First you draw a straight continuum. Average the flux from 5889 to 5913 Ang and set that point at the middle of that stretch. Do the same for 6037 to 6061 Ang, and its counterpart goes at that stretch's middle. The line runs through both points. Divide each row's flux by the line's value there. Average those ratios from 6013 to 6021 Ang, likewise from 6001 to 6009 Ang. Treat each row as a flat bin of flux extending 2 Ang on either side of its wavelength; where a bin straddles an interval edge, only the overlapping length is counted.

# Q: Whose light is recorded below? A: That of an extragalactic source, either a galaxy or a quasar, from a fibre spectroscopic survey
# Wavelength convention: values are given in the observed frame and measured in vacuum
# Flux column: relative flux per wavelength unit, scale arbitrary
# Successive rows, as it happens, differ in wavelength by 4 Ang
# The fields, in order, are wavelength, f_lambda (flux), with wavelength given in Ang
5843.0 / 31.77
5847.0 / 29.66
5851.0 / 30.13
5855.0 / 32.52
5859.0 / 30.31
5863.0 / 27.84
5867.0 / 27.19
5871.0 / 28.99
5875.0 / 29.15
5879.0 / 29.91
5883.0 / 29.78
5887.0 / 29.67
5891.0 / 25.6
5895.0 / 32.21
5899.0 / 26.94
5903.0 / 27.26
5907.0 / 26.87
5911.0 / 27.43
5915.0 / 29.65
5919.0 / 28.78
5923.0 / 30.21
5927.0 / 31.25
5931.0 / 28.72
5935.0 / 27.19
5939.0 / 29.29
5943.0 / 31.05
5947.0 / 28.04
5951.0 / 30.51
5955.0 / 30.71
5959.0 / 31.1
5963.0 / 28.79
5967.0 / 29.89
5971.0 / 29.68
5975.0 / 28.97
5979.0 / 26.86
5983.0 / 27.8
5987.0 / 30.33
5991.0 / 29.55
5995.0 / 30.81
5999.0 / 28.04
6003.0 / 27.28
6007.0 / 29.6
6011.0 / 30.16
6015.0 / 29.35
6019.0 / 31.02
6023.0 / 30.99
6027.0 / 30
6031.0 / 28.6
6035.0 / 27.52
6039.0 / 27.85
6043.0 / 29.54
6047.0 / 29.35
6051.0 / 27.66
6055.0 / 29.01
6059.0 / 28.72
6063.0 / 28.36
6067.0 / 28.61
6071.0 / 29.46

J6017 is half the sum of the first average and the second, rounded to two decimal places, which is 1.03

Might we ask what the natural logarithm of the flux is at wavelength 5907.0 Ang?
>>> 3.29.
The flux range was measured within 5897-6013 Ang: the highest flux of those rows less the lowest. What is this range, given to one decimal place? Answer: 4.4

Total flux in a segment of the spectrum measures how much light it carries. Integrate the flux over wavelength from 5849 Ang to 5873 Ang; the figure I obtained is 708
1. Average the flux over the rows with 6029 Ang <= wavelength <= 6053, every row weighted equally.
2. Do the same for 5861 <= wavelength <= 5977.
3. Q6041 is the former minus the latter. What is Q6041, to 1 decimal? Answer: -0.6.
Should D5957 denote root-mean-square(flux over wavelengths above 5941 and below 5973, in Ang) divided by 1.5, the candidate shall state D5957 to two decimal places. 19.99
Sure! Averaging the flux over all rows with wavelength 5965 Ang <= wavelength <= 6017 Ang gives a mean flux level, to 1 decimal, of 29.1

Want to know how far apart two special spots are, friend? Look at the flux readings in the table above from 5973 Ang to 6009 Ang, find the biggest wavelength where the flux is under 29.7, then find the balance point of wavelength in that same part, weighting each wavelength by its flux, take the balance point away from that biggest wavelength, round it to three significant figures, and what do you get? 15.9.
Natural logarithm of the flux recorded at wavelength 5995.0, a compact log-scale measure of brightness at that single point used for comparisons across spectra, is 3.43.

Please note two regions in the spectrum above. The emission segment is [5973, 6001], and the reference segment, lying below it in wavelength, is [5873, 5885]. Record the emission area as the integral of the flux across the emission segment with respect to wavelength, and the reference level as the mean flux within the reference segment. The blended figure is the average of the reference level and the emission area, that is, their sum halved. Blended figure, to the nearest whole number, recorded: 420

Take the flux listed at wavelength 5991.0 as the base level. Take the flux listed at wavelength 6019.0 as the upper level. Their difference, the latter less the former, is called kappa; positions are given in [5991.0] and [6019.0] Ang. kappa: 1.5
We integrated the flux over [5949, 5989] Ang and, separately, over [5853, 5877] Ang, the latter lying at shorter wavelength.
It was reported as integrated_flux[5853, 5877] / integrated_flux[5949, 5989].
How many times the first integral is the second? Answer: 0.6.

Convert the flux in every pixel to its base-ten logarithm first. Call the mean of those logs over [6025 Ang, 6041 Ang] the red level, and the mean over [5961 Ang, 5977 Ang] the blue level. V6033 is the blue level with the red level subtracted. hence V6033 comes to 0.013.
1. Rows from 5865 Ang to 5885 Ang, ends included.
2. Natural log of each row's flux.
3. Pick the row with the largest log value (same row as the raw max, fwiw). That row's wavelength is 5879.0 Ang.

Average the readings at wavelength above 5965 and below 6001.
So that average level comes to 29.1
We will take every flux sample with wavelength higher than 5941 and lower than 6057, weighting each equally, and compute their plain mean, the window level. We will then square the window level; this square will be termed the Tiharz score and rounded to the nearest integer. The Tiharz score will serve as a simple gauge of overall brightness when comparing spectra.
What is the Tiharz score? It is 859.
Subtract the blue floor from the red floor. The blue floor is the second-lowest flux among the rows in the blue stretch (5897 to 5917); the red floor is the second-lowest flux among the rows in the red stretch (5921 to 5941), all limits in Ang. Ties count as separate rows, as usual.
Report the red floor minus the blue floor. 1.8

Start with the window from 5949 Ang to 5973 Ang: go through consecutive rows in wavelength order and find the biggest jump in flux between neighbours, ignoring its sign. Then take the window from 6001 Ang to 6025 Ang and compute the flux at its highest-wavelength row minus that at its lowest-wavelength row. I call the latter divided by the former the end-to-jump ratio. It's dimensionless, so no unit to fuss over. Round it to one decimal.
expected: 1.6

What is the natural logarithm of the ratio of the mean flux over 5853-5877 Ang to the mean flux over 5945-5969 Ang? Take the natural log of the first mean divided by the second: -0.017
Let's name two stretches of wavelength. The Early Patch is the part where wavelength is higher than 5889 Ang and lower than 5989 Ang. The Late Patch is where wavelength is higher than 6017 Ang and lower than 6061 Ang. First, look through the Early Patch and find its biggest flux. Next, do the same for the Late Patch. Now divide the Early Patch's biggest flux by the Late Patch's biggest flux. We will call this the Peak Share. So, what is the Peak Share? 1.04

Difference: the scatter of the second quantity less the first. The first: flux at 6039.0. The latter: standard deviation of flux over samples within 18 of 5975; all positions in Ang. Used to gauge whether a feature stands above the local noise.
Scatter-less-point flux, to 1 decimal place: -26.6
